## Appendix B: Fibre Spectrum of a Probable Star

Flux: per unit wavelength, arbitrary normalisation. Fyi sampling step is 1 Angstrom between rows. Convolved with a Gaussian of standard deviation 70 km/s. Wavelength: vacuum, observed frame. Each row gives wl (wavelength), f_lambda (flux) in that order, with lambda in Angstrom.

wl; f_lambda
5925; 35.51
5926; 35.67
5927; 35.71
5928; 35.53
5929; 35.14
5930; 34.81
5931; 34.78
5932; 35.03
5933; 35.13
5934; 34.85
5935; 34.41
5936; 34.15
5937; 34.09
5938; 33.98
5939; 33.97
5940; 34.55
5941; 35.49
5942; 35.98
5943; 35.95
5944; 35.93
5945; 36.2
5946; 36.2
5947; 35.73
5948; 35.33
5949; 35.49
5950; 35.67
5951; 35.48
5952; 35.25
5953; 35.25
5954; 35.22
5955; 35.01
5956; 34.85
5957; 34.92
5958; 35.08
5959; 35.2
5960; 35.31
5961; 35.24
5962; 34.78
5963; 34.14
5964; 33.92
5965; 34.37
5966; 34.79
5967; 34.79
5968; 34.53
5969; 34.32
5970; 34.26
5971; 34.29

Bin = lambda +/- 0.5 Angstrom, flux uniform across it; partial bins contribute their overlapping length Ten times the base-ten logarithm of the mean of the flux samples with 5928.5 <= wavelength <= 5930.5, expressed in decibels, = 15.4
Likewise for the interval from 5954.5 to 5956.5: 15.4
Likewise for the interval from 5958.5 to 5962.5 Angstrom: 15.5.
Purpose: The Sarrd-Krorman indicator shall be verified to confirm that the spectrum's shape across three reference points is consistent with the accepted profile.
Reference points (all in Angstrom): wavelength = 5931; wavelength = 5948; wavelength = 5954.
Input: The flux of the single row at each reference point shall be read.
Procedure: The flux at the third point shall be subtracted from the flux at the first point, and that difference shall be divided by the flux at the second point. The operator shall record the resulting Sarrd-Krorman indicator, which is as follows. -0.012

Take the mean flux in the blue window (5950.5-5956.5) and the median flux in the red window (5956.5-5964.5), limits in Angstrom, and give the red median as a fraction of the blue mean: 0.99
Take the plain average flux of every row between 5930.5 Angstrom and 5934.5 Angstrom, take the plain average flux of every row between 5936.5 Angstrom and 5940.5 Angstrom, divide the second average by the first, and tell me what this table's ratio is 0.98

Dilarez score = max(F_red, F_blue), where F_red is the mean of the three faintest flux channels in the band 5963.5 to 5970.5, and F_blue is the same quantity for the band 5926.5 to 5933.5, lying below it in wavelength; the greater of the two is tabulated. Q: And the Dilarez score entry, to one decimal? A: 34.9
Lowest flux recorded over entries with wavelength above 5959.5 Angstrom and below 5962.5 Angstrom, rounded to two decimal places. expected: 34.78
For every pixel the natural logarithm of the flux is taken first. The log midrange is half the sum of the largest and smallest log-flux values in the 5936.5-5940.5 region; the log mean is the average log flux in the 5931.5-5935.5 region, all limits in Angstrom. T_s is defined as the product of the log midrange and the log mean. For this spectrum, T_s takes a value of 12.5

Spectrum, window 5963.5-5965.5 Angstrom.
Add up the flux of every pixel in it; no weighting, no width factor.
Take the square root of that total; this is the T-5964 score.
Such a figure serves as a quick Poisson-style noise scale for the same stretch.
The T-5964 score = 8.264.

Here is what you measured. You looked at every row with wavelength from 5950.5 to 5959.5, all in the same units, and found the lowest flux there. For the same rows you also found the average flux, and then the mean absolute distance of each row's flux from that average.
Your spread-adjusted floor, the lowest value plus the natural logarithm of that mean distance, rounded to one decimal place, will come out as 33.0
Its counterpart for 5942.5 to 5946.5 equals 33.9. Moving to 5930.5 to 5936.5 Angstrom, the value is 32.9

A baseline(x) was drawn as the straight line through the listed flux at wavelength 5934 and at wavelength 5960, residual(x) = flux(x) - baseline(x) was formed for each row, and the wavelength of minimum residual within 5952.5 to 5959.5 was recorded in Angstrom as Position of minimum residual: 5956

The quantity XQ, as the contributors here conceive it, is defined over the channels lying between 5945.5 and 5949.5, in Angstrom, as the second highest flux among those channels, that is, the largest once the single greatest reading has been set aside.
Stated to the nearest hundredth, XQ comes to 35.73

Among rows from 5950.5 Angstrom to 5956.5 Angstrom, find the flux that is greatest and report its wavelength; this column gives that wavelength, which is 5951 Angstrom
